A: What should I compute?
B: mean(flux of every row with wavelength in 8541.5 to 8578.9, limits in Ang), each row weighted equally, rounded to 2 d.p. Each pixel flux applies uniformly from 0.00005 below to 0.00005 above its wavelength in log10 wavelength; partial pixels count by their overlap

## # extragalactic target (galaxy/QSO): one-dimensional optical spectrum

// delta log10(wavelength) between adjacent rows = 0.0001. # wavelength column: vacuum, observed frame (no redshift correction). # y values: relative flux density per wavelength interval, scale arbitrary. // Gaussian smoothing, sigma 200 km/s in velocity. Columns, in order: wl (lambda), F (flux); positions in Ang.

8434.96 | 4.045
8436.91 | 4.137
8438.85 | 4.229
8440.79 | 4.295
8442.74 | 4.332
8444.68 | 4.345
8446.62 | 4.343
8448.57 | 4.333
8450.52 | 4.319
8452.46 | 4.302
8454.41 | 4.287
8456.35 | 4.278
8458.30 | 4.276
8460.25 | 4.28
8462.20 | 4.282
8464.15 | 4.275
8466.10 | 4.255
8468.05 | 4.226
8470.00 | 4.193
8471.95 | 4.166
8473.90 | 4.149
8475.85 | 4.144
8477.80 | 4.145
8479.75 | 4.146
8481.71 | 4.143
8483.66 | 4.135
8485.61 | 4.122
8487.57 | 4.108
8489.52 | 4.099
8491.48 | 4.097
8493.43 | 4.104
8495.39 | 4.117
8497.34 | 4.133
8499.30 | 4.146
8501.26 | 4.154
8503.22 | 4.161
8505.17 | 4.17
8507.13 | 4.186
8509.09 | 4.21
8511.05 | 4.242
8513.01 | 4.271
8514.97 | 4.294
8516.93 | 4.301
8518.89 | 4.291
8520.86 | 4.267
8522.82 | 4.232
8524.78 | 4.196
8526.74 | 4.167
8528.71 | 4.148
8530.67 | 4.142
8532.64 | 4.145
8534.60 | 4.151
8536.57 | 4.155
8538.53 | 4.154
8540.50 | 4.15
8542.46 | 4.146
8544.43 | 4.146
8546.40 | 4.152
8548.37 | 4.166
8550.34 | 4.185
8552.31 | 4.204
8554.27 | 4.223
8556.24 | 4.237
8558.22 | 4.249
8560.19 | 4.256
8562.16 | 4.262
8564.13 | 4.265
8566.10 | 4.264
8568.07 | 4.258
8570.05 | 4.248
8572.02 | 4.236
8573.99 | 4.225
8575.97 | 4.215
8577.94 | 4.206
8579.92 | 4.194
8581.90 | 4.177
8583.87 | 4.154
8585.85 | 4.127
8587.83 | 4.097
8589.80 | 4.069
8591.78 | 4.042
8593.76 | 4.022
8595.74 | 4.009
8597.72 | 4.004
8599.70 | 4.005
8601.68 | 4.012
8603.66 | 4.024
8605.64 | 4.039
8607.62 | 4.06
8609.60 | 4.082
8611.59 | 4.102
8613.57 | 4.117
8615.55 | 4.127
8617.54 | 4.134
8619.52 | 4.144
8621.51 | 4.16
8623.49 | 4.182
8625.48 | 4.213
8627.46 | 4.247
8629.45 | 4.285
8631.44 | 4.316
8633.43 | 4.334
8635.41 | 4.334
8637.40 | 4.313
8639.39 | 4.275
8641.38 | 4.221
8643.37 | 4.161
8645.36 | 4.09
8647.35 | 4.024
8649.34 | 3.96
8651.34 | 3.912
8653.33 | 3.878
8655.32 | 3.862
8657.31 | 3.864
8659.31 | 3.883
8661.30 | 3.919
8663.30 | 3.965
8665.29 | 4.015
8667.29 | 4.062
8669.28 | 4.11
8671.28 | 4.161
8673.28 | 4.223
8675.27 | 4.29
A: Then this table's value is 4.22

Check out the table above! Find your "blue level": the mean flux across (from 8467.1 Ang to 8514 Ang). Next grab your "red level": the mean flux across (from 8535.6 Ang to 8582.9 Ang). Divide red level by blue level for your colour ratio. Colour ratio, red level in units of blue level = 1.01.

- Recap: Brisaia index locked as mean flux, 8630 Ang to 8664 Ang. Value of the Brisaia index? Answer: 4.08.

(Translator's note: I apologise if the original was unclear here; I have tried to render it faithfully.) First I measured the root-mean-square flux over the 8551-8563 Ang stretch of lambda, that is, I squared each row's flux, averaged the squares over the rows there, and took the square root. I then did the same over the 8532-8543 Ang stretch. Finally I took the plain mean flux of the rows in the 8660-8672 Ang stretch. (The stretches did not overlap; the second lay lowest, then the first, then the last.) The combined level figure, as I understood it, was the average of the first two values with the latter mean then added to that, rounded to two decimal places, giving 8.23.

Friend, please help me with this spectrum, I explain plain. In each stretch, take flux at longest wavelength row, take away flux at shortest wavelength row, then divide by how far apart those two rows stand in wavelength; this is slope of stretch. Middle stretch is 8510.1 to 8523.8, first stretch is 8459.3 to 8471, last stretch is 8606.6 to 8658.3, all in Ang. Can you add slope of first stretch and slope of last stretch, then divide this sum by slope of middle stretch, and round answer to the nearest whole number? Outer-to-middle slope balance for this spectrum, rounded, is 15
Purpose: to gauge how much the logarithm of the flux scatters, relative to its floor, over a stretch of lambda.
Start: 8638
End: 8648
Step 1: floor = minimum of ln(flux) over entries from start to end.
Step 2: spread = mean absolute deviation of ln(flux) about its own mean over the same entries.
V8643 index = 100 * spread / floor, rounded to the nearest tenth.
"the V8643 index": 1.3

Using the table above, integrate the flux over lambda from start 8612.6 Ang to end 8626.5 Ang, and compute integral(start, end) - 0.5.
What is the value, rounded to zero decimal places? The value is 57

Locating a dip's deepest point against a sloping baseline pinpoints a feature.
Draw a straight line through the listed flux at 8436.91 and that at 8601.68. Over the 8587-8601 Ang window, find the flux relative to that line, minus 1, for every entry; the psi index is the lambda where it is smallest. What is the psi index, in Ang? 8597.72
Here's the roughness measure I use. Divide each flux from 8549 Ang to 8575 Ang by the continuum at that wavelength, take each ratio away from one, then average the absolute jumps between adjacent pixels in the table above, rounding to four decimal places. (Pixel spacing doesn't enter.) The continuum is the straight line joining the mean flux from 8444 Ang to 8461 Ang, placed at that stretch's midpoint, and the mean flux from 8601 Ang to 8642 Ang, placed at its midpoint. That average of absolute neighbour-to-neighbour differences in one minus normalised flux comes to 0.0024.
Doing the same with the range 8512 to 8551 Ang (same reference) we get 0.0031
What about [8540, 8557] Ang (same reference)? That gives 0.0031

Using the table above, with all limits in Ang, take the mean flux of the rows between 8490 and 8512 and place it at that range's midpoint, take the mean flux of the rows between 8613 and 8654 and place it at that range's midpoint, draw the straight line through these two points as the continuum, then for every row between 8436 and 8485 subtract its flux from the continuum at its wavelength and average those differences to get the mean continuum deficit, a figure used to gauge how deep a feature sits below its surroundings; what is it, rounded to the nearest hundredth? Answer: -0.09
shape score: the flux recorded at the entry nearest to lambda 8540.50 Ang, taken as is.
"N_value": 4.15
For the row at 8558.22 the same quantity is 4.249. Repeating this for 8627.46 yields 4.247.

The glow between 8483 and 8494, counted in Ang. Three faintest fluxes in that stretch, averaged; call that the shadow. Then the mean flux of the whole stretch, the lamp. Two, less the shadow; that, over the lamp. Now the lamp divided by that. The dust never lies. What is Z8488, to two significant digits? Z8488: -8.0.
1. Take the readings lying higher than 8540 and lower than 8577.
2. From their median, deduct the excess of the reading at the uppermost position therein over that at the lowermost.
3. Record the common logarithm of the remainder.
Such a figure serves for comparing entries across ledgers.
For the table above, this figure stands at 0.619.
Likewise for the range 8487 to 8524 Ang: 0.607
